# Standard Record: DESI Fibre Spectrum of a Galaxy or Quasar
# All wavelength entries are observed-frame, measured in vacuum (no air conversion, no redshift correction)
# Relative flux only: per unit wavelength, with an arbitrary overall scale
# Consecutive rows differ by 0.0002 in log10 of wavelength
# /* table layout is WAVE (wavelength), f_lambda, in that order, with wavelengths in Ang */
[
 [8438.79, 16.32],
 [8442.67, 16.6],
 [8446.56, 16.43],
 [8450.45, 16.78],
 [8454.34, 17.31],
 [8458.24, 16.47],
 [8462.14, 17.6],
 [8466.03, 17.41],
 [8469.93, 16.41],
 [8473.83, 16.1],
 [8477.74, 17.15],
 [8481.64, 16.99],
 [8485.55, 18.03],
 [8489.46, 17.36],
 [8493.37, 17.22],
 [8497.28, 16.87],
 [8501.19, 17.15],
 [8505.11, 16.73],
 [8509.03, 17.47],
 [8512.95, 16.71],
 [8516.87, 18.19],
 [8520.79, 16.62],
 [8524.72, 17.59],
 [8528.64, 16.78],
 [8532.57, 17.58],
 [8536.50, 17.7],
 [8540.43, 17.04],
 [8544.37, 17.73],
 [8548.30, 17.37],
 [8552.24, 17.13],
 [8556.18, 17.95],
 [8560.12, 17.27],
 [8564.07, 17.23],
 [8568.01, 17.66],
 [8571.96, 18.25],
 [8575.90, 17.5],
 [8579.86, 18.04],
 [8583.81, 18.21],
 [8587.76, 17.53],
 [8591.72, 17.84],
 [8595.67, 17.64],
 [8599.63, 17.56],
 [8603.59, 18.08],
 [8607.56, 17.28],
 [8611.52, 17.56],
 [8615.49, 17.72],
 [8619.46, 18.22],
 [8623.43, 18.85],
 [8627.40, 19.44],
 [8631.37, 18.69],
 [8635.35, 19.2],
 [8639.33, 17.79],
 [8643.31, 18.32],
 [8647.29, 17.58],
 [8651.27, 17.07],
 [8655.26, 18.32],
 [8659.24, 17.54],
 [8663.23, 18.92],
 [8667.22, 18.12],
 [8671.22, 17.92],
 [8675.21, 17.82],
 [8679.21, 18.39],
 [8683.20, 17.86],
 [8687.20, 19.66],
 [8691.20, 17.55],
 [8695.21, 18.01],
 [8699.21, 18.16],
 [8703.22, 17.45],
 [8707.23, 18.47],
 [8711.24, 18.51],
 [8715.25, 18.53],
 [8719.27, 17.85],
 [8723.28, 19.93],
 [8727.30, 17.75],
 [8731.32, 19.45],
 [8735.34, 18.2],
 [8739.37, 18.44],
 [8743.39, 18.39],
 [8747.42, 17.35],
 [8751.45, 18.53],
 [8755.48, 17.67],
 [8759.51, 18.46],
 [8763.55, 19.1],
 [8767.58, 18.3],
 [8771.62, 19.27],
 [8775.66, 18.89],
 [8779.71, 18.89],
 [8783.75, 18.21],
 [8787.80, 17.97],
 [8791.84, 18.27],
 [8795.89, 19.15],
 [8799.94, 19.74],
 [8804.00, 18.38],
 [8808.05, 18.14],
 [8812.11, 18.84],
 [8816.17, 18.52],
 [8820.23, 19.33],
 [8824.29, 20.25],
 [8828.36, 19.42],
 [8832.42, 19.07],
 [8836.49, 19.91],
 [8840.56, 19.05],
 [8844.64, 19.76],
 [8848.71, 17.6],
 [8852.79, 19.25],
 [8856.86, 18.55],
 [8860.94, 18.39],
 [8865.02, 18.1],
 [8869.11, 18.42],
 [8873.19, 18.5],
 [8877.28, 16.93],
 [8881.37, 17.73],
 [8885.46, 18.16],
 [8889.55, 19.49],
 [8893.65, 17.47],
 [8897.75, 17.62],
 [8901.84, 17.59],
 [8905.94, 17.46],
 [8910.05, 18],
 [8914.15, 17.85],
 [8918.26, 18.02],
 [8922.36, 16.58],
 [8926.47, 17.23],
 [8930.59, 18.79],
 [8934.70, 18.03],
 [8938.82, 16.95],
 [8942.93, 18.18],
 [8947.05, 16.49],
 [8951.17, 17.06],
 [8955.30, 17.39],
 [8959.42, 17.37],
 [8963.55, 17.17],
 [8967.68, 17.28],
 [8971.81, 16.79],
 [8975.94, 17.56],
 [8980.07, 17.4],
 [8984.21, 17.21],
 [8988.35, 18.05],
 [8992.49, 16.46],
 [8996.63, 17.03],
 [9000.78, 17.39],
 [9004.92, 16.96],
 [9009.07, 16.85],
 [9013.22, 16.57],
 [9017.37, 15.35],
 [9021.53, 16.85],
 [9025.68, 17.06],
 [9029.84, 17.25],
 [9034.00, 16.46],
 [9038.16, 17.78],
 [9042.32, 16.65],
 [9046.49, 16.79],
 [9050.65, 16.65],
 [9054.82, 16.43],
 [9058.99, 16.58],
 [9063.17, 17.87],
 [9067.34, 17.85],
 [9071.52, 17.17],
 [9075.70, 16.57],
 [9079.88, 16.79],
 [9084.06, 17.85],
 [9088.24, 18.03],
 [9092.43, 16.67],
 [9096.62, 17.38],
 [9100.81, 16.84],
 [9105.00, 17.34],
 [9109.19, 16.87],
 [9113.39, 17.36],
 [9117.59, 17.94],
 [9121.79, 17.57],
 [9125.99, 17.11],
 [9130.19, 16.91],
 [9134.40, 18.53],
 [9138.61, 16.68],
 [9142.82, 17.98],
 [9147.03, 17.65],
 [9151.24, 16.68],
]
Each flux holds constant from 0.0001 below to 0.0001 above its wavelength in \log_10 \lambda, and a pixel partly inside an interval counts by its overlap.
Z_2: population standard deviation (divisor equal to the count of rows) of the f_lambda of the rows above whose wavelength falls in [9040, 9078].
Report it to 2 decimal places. 0.52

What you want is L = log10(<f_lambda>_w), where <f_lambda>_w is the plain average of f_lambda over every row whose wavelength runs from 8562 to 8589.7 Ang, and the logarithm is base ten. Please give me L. 1.250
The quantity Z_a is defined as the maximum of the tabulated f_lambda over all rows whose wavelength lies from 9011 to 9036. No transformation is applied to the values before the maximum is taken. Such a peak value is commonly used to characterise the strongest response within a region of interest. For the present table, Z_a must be 17.25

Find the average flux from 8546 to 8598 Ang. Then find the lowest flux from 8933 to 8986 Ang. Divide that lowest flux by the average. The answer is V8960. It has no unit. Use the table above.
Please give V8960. 0.93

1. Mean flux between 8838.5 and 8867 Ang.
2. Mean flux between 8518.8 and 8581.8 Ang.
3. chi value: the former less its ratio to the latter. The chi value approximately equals 17.6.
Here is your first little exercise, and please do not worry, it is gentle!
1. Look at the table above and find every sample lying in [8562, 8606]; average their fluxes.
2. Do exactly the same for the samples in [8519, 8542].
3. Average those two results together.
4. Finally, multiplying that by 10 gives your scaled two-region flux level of 175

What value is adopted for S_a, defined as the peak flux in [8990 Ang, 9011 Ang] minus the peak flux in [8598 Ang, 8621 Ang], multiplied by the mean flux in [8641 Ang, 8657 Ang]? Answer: -15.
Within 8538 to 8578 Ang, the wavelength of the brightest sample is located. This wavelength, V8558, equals 8571.96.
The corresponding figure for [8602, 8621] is 8619.46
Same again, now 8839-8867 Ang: 8844.64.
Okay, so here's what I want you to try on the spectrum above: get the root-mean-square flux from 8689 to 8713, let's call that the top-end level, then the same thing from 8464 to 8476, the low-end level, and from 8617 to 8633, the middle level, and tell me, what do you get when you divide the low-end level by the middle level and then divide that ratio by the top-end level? 0.0491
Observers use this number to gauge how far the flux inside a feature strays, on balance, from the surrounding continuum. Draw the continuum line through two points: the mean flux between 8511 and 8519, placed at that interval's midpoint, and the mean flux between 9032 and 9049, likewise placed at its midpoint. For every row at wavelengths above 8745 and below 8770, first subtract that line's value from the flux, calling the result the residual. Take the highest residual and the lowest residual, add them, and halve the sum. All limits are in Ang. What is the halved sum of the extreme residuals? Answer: 1.0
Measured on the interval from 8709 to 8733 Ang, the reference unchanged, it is 1.6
